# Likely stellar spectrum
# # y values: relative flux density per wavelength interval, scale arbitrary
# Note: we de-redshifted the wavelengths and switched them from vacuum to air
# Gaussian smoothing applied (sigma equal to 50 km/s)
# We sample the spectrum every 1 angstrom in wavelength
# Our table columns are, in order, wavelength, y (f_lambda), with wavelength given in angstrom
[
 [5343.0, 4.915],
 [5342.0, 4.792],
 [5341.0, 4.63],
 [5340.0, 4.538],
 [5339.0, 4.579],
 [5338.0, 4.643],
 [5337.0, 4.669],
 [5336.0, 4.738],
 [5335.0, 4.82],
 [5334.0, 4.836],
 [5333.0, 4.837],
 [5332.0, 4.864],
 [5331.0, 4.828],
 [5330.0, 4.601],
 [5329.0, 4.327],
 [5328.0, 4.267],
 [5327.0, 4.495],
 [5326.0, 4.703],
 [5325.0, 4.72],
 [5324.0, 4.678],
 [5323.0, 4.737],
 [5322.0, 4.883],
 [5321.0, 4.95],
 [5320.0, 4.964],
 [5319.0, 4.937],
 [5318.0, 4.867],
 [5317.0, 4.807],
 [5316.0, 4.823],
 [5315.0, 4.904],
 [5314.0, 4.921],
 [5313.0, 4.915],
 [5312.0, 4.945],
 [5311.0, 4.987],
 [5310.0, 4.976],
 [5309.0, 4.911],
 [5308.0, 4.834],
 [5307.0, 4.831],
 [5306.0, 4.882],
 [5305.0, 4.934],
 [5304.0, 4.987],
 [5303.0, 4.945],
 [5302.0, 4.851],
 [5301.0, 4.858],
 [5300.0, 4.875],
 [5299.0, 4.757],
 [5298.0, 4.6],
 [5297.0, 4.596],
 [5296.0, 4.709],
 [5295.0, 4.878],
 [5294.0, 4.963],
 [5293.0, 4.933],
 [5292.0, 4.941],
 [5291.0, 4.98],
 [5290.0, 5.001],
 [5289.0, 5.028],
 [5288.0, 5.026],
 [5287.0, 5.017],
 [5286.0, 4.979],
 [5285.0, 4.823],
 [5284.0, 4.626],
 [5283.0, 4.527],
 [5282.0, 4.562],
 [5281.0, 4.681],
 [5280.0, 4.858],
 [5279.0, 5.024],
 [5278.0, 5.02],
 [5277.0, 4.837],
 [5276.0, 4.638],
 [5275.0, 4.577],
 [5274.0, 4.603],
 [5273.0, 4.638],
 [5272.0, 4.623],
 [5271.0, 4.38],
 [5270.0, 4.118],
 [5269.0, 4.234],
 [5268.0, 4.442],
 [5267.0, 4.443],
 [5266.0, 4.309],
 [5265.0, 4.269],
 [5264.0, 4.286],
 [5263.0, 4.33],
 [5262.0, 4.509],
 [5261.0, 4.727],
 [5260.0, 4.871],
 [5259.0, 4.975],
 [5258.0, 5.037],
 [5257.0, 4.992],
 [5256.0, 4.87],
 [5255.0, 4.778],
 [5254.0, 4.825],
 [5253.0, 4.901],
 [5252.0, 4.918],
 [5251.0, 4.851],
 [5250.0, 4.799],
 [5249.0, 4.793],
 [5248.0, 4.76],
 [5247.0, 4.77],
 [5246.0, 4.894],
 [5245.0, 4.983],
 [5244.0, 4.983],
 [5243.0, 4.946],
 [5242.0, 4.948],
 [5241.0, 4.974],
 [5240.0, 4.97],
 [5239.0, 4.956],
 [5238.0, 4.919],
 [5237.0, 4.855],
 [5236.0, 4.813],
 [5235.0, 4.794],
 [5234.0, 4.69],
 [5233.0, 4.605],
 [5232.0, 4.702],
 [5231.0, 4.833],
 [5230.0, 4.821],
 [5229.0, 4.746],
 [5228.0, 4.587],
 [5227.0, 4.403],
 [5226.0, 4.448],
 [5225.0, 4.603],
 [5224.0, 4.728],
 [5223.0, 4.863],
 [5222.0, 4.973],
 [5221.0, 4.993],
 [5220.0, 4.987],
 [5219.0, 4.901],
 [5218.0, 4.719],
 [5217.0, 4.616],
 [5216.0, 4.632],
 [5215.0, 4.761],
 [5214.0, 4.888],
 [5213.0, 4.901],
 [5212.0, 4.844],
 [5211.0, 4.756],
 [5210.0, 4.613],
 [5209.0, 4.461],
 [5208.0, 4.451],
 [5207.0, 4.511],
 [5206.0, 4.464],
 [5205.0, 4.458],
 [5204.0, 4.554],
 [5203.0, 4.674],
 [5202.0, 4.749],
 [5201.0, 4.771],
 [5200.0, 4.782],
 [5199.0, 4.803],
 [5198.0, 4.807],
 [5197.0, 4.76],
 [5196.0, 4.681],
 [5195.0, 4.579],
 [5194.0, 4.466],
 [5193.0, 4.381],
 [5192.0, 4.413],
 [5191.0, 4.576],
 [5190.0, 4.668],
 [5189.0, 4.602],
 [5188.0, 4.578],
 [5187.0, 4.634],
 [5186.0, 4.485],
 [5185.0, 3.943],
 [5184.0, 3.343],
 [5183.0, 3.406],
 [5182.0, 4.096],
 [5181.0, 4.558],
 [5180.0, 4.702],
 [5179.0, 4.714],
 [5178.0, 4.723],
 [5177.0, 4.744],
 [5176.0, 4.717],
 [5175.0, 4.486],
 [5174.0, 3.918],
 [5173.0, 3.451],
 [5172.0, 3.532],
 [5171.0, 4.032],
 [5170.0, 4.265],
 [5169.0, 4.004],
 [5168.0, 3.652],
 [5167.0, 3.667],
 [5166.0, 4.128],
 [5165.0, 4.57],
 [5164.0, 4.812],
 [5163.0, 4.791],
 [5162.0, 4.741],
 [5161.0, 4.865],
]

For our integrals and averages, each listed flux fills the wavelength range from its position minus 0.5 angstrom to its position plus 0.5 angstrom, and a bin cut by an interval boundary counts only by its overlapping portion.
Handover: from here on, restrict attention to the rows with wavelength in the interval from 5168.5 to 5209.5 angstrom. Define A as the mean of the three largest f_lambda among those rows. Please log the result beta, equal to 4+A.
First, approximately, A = 4.80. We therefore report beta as 8.80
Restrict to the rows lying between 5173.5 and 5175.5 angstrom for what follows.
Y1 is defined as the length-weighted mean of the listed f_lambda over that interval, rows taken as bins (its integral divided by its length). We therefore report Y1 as 4.20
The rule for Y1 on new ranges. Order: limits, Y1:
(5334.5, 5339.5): 4.69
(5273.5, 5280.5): 4.79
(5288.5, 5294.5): 4.97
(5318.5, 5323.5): 4.89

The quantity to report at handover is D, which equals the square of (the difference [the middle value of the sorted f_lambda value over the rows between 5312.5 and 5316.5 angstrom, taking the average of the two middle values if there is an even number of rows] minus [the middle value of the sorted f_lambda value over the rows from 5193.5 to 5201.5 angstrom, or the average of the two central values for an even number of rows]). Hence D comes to 0.021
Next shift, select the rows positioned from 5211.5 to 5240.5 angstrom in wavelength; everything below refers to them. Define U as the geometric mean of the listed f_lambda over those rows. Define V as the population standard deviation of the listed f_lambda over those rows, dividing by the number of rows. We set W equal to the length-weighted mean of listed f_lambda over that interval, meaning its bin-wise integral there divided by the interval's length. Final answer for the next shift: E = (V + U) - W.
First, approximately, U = 4.78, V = 0.16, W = 4.78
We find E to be 0.153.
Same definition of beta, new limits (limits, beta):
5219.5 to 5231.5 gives 8.98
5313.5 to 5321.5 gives 8.95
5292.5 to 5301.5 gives 8.92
